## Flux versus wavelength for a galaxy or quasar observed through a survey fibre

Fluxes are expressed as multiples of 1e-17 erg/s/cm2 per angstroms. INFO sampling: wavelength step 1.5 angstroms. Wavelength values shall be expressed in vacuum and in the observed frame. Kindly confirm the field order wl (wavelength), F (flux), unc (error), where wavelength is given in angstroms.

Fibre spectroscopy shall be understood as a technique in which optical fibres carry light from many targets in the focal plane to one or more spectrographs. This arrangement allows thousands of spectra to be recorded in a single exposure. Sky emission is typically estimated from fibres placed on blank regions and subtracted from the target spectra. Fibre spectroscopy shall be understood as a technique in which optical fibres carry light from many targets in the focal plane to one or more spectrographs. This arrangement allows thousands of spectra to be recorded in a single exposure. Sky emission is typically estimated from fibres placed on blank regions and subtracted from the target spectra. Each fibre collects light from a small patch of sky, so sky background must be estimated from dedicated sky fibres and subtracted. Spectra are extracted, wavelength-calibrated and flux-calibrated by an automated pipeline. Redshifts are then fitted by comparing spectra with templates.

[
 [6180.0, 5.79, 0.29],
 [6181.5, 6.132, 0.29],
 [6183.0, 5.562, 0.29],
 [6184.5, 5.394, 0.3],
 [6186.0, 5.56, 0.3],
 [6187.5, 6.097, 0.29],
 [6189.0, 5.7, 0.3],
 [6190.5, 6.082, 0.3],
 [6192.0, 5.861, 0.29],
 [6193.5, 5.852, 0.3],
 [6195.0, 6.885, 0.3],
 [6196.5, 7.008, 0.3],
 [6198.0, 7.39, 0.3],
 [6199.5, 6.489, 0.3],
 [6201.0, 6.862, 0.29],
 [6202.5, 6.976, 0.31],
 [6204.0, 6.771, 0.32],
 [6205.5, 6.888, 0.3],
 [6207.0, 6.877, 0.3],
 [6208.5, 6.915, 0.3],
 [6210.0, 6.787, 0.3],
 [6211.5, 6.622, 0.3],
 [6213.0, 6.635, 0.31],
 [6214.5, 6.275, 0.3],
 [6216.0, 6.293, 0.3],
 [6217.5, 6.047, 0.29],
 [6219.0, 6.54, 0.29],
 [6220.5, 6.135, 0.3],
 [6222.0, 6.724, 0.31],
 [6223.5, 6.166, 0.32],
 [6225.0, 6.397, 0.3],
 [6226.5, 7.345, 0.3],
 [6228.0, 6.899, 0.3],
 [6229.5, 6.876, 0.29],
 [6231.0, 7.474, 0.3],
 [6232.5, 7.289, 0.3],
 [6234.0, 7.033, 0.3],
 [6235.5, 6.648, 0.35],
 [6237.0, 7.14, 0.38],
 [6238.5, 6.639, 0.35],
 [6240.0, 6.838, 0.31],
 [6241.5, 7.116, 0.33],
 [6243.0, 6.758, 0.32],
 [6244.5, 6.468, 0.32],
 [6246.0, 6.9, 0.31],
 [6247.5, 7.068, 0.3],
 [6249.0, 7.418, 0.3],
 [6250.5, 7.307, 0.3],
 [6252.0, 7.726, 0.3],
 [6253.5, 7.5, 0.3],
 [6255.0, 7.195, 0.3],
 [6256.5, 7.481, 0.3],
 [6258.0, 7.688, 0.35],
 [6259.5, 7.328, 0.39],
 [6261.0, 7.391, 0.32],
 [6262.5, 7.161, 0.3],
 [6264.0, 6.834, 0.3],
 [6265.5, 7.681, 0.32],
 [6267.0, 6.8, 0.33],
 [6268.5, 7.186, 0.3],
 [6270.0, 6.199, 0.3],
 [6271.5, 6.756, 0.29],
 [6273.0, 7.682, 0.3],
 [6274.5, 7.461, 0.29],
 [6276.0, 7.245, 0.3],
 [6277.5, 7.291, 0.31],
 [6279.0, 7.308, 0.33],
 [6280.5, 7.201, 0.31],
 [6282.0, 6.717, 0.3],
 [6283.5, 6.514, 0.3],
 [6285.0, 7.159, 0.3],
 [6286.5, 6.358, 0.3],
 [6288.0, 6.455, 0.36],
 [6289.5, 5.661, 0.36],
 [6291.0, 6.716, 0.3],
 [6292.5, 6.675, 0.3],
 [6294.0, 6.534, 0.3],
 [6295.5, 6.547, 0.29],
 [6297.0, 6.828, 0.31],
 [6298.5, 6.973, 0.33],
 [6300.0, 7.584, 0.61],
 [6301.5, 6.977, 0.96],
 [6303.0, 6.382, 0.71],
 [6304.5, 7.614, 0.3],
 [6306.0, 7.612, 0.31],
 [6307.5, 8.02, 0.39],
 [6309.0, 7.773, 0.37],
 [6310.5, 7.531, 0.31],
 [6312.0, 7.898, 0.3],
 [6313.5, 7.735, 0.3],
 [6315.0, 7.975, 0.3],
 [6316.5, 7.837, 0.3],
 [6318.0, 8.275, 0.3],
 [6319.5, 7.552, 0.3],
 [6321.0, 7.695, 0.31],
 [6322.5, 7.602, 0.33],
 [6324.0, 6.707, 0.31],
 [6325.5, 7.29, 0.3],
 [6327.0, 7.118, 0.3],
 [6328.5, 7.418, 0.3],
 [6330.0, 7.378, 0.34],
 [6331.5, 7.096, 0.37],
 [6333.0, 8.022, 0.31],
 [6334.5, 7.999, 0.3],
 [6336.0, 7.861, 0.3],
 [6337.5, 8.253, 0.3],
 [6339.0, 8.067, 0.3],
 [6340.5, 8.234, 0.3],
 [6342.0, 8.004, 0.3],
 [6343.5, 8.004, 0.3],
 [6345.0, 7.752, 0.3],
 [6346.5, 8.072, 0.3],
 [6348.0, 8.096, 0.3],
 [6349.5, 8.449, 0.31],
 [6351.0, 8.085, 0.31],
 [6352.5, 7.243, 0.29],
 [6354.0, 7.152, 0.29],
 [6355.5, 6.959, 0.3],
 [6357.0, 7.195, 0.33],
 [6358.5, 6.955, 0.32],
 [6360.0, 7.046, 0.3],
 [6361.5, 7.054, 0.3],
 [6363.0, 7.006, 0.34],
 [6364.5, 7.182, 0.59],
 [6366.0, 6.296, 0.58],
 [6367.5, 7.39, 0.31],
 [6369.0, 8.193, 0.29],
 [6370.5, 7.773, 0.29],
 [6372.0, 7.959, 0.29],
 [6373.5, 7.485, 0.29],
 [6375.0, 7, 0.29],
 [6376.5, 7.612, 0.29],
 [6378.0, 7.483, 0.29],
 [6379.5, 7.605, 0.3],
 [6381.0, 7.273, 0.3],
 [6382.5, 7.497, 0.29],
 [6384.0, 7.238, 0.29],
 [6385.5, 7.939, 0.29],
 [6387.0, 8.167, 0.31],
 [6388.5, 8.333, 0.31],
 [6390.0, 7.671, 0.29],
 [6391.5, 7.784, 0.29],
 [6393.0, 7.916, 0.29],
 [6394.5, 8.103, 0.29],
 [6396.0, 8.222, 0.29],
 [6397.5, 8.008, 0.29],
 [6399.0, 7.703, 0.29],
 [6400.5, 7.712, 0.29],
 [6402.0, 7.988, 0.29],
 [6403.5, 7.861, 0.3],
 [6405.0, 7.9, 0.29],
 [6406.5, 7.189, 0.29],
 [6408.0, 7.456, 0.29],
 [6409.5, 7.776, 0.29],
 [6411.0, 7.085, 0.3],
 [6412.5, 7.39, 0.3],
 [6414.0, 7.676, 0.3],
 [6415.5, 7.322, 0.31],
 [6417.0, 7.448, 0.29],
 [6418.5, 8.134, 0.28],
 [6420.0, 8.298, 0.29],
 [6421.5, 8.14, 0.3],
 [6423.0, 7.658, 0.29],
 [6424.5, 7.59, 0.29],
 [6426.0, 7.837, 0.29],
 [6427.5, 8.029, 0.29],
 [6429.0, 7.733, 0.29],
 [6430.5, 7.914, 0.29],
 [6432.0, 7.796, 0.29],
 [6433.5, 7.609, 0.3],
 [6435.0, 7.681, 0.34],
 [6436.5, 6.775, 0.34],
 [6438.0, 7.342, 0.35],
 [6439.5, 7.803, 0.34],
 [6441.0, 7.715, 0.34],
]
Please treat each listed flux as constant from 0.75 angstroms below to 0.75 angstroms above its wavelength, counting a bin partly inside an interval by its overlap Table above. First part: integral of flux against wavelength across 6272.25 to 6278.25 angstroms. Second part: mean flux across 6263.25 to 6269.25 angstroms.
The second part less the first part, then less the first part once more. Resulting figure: -82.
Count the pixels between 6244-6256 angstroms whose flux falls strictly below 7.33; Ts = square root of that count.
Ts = 2.2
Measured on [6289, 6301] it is 2.6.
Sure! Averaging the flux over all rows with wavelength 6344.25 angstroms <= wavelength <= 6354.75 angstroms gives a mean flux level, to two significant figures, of 7.8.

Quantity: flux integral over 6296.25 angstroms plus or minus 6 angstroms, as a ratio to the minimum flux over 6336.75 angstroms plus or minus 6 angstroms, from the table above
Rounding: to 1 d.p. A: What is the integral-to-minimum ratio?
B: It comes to 11.6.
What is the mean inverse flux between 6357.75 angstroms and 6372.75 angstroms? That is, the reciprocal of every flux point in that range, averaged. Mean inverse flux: 0.138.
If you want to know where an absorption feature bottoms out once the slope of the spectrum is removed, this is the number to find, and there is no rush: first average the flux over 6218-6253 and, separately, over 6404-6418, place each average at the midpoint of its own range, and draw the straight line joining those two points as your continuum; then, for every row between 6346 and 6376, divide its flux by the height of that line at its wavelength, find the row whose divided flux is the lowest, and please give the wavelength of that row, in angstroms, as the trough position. 6366.0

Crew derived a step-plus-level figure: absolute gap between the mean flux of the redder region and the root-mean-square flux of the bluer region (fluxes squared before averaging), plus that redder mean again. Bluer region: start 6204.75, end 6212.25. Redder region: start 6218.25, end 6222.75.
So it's 6.82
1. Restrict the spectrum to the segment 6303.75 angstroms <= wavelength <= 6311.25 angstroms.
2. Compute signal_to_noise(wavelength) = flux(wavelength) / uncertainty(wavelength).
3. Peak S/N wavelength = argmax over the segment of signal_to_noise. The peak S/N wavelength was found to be 6304.5 angstroms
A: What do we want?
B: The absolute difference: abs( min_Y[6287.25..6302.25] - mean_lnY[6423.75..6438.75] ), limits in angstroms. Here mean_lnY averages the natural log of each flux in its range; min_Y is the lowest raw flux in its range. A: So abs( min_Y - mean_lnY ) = 3.6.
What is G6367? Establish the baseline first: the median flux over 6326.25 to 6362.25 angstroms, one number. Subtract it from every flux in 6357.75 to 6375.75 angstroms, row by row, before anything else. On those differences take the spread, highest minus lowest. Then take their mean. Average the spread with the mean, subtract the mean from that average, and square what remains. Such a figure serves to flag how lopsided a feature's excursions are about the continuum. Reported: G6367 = 1.5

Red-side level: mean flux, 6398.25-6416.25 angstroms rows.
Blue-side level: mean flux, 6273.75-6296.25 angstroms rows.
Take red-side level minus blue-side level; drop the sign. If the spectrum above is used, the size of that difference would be 0.80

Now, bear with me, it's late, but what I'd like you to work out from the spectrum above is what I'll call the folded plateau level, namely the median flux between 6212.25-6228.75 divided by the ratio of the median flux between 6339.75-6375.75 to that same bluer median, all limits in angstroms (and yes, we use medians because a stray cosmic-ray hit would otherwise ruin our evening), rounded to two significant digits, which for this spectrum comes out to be 5.5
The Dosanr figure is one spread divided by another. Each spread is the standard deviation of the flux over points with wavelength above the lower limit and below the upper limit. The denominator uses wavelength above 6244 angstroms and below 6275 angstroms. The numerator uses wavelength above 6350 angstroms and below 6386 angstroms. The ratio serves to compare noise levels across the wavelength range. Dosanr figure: 1.04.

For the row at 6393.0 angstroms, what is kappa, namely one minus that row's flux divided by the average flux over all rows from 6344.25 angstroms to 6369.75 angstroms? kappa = -0.07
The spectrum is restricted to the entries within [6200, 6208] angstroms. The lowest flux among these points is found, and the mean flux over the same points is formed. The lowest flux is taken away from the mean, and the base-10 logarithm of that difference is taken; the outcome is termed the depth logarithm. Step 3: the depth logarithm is -1.0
